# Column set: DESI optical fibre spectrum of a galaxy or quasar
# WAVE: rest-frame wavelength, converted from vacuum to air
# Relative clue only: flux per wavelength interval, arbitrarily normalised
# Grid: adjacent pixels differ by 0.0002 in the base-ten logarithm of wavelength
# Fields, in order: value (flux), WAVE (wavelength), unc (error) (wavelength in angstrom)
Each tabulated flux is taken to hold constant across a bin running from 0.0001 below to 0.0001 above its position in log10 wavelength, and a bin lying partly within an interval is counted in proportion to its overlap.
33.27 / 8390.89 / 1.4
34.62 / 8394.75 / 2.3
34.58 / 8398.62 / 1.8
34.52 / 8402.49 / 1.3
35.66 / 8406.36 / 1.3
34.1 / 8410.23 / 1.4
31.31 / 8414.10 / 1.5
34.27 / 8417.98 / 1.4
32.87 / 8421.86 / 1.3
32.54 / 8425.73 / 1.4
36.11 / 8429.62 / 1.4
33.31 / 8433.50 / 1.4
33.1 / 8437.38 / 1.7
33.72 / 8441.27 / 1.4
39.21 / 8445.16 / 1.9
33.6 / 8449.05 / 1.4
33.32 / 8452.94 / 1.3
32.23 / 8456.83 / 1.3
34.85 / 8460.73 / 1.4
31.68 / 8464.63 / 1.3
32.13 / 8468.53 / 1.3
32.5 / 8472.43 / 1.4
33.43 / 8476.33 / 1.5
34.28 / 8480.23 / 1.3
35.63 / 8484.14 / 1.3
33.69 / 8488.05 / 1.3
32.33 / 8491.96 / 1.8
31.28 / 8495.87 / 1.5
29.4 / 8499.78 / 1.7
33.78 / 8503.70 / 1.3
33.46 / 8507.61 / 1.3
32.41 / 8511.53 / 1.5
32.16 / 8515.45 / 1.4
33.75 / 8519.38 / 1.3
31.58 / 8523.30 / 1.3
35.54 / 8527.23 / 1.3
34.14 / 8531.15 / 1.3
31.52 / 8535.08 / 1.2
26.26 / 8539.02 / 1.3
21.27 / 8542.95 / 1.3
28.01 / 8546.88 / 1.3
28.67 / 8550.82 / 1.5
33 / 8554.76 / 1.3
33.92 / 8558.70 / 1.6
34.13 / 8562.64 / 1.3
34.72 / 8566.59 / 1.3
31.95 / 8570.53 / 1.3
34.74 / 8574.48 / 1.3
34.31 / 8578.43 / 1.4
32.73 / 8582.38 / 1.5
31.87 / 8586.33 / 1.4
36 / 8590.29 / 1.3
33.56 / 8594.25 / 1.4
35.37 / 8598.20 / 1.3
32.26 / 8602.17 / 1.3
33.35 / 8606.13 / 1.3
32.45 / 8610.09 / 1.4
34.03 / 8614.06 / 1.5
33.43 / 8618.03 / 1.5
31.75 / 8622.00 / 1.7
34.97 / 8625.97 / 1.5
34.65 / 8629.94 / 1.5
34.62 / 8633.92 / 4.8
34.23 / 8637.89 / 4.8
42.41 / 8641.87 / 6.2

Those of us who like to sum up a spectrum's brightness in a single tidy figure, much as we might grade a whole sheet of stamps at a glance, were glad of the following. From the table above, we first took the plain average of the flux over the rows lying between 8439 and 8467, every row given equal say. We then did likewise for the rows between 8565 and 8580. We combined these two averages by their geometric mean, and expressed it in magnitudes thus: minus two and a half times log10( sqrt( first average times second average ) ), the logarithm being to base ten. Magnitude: -3.83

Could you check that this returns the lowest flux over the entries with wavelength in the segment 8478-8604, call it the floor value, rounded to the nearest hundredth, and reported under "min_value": 21.27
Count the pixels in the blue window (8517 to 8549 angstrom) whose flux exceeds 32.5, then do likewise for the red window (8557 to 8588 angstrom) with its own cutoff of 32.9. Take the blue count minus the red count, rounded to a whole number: -2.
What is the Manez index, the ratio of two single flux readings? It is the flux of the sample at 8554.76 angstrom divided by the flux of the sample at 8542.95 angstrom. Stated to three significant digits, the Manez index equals 1.55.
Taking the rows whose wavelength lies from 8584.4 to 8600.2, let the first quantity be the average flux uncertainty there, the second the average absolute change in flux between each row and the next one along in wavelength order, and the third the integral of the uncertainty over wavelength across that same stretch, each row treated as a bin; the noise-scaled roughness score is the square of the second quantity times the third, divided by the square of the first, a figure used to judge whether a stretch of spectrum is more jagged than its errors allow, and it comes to 91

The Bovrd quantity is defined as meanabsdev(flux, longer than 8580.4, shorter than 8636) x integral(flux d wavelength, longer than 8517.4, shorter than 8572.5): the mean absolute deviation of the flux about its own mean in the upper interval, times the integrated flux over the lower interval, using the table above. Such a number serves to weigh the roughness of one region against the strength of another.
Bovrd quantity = 1914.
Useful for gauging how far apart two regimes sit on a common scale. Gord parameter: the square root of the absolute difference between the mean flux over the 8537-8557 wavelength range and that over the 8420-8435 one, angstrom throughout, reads 2.5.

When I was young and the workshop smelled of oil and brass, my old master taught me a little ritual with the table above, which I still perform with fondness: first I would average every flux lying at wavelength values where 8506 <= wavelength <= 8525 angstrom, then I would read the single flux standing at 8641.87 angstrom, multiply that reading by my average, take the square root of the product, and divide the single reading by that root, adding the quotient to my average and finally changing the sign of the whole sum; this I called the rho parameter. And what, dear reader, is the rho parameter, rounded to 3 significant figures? -33.8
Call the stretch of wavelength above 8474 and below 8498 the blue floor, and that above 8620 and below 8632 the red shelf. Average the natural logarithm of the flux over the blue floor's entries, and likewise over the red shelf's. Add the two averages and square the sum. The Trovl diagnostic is 49.4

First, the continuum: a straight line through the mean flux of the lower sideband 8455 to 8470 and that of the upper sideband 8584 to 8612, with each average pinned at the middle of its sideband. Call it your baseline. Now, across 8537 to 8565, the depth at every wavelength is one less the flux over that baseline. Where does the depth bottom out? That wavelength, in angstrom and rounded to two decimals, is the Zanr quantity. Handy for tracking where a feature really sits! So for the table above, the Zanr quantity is 8562.64 angstrom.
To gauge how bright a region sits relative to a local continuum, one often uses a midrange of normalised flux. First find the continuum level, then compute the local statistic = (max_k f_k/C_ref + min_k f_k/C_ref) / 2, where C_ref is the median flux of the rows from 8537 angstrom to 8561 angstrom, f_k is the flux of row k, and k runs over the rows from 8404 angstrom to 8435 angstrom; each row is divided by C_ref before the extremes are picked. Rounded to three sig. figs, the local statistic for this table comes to 1.19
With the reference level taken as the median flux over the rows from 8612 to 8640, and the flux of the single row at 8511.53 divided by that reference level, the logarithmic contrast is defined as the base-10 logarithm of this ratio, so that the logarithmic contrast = -0.024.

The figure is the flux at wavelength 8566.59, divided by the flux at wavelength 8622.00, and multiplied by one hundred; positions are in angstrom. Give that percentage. 109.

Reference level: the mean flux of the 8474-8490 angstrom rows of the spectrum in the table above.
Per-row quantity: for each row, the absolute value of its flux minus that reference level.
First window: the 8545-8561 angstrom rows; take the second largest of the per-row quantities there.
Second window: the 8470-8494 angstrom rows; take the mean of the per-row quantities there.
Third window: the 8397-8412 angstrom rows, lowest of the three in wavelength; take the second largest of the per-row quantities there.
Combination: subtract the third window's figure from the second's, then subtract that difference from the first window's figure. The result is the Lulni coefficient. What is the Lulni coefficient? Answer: 4.8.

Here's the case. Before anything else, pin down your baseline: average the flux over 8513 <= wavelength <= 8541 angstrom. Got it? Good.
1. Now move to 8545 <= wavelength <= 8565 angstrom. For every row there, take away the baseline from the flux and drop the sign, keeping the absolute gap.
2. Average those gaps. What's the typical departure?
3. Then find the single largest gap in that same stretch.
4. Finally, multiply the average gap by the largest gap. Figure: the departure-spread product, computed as 10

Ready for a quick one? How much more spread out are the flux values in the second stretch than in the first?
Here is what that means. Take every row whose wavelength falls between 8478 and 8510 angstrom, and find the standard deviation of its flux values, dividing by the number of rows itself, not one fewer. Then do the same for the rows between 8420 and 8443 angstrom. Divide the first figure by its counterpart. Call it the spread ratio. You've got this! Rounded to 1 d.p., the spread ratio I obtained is 1.5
